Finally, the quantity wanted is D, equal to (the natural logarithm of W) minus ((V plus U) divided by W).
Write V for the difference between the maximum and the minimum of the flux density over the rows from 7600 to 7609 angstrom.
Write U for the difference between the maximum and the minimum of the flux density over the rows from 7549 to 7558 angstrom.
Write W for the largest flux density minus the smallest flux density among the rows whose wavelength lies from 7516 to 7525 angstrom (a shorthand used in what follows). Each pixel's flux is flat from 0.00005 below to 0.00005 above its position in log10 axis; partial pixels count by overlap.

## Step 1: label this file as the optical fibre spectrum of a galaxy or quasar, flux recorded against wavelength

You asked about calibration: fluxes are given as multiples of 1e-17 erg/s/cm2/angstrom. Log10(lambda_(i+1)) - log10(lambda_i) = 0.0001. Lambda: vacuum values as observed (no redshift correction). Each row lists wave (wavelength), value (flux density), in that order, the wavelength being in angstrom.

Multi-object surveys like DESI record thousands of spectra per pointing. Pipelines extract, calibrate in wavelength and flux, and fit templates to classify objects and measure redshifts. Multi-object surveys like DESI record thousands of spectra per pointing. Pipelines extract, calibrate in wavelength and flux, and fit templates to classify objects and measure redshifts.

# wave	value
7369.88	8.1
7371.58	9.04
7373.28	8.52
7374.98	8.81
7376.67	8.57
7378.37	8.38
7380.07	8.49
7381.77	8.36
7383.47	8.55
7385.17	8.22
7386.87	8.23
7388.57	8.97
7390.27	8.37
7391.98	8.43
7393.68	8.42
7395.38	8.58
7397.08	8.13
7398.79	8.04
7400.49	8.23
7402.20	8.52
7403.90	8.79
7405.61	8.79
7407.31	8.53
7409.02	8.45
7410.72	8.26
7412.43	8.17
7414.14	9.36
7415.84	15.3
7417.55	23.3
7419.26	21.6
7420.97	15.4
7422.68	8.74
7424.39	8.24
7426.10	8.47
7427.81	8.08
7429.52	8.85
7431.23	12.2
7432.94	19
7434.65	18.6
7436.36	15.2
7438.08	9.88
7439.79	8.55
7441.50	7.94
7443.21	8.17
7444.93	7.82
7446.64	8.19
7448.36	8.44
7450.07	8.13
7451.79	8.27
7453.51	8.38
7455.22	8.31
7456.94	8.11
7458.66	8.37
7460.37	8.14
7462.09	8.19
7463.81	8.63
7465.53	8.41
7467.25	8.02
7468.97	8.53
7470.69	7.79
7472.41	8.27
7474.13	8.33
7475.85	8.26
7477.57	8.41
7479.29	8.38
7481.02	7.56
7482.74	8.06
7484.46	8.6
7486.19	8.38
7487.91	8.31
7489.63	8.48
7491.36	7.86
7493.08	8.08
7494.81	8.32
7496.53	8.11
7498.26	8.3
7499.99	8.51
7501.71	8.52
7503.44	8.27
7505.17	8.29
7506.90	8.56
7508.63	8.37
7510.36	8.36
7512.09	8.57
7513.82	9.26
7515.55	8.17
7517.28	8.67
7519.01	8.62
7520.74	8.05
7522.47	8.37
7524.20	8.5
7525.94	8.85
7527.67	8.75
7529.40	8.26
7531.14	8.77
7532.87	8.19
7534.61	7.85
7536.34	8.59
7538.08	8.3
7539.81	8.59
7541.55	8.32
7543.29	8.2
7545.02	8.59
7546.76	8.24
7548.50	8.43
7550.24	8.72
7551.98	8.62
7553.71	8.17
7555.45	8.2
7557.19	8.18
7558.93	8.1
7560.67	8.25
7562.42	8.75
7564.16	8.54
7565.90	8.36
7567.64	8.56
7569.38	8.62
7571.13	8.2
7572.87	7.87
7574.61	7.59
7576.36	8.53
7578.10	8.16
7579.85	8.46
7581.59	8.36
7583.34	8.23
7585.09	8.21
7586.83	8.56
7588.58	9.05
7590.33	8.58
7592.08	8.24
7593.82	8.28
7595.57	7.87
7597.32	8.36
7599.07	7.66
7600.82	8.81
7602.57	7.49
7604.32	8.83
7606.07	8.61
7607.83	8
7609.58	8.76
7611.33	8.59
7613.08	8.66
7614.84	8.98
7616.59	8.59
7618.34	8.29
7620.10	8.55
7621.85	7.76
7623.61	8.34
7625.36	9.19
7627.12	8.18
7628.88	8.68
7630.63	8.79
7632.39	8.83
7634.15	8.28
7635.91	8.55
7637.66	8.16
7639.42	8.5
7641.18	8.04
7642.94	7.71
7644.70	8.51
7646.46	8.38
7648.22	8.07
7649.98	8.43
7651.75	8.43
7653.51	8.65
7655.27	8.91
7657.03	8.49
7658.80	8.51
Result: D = -4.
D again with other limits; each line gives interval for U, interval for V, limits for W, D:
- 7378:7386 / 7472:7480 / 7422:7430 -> -1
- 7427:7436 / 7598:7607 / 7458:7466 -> -26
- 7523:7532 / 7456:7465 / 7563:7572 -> -4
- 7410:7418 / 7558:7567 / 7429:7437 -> 1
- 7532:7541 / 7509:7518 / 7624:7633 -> -2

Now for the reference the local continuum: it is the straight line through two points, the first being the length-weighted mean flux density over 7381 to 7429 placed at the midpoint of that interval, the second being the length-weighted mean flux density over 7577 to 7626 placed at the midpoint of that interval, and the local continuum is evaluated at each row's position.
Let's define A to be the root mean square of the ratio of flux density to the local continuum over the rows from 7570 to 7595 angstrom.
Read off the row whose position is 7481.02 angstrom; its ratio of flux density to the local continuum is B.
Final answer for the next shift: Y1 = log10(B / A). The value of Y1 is -0.08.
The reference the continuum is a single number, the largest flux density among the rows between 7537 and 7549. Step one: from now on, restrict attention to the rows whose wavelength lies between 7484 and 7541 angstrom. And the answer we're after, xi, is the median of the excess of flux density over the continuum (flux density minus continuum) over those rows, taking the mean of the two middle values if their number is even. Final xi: -0.22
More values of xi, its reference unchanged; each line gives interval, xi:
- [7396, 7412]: -0.14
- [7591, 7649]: -0.21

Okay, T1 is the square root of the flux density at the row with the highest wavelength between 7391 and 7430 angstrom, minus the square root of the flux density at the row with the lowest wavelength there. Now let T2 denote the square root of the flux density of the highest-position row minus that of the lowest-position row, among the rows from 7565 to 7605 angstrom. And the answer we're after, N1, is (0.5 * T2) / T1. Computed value 0.6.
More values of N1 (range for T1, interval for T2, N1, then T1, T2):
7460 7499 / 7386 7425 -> 0.0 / 0.03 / 0.002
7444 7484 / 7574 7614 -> 2.2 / 0.04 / 0.188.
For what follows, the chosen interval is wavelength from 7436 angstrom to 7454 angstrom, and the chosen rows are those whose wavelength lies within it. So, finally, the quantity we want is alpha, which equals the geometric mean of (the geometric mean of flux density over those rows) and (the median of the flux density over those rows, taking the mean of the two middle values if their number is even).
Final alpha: 8.54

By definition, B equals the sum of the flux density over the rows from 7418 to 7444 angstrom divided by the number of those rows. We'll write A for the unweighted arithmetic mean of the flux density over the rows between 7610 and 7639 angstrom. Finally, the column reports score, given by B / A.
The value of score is 1.40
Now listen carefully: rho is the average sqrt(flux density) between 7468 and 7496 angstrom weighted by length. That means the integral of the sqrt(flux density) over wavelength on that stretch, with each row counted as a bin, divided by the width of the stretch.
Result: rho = 2.87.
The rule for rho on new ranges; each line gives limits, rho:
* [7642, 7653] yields 2.87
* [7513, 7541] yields 2.91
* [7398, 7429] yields 3.22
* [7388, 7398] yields 2.91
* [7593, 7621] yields 2.90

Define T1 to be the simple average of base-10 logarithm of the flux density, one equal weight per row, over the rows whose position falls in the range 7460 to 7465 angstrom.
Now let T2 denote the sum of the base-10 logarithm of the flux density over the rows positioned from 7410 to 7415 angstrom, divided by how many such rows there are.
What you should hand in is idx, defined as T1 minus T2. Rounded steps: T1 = 0.92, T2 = 0.933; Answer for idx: -0.014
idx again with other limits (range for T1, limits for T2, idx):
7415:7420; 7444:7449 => 0.385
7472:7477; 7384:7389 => -0.009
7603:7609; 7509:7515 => -0.013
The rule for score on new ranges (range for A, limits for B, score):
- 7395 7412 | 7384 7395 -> 1.00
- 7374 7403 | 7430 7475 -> 1.13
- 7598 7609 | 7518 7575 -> 1.02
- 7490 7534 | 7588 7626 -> 1.00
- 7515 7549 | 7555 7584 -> 0.99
